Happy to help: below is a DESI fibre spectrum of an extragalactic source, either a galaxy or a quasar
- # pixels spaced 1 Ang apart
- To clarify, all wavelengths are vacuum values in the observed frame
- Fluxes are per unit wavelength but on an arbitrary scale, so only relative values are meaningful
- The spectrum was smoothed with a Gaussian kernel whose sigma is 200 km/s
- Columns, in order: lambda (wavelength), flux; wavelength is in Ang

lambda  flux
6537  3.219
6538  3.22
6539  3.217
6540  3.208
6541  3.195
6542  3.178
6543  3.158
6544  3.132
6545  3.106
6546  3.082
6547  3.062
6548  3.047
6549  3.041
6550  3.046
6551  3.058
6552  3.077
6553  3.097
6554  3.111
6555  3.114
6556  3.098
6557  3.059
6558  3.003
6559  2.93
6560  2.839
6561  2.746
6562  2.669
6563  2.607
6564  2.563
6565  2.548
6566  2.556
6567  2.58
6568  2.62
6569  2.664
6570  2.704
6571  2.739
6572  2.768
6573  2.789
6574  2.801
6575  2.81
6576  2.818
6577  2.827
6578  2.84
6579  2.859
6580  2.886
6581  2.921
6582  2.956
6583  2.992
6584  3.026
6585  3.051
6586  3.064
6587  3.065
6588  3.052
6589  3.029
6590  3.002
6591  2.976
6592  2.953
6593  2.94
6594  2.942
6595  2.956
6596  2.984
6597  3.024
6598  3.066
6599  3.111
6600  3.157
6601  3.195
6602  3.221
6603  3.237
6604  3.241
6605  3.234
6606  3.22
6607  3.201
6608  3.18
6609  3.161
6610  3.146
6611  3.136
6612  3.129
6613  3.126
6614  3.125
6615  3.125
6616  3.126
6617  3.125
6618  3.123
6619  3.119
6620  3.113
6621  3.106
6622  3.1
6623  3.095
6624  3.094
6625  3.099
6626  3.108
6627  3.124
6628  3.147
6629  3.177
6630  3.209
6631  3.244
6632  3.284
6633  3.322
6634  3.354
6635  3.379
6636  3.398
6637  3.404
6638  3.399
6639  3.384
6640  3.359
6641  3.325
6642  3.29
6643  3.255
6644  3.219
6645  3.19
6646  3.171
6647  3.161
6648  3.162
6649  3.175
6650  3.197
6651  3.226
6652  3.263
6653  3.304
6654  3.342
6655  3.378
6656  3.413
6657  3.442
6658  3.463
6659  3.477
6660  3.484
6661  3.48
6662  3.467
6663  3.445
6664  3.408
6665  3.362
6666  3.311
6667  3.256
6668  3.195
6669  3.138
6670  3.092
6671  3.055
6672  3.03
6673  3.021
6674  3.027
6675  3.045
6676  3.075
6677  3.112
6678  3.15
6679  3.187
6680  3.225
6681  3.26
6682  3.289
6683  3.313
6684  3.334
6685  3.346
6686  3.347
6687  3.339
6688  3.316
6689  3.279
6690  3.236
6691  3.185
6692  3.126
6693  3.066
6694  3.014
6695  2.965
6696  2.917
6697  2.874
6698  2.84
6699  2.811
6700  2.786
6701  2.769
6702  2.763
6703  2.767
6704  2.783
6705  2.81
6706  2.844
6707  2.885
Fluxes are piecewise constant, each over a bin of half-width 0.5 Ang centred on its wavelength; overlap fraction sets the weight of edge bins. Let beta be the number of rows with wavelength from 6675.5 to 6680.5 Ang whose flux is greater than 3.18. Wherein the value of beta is 2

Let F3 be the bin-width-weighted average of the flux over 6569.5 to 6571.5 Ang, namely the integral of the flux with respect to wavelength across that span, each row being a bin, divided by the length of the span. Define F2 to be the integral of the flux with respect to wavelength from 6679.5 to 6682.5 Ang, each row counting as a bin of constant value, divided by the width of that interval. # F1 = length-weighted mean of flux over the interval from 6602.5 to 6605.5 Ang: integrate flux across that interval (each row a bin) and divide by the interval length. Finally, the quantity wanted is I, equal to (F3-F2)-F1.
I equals -3.8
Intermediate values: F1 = 3.24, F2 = 3.26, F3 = 2.7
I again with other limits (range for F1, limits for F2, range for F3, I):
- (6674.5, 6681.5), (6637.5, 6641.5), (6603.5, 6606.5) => -3.3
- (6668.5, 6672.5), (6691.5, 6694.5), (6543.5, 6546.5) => -3.0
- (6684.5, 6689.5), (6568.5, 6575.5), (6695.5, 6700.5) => -3.2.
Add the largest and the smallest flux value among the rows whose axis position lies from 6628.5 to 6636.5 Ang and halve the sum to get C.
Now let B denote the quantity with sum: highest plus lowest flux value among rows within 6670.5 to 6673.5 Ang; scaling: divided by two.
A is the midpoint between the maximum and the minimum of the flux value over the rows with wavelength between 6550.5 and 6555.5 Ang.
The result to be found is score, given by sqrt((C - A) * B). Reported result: 0.8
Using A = 3.09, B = 3.04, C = 3.29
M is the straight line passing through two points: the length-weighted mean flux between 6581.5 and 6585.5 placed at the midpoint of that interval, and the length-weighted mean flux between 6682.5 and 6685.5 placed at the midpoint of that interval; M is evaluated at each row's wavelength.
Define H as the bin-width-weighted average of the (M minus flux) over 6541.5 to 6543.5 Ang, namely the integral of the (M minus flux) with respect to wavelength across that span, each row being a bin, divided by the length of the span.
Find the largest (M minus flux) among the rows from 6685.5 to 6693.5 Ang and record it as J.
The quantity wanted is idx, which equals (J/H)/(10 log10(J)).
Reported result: 0.19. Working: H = -0.29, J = 0.29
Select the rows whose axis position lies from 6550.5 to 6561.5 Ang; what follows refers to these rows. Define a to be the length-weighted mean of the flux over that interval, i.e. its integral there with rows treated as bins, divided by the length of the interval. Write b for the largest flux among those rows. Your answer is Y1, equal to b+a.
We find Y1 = 6.1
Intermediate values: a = 3.01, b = 3.114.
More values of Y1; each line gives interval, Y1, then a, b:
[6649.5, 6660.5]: 6.8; 3.36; 3.484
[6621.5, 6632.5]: 6.4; 3.15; 3.284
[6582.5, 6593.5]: 6.1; 3.01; 3.065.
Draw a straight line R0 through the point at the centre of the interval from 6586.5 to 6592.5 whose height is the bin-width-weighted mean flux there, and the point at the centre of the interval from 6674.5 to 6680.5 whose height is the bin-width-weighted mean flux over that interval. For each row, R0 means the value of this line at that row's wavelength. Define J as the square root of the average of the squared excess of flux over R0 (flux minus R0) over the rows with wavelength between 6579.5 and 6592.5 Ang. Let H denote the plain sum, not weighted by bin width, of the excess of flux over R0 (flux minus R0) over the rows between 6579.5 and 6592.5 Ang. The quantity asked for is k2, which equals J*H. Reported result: -0.01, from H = -0.13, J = 0.05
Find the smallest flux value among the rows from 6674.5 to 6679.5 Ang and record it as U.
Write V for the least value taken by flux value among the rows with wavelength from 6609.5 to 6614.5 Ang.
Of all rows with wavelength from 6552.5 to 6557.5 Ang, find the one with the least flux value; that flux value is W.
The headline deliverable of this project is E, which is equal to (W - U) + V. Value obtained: 3.14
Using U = 3.045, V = 3.125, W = 3.059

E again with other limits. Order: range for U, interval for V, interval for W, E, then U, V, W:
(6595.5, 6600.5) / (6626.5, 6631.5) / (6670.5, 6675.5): 3.16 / 2.984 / 3.124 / 3.021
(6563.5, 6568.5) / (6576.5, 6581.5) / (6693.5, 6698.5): 3.12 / 2.548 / 2.827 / 2.84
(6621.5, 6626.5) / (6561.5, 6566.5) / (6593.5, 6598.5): 2.40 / 3.094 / 2.548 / 2.942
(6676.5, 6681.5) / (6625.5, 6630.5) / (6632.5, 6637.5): 3.32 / 3.112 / 3.108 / 3.322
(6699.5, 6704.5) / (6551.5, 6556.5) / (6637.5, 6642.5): 3.60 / 2.763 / 3.077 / 3.29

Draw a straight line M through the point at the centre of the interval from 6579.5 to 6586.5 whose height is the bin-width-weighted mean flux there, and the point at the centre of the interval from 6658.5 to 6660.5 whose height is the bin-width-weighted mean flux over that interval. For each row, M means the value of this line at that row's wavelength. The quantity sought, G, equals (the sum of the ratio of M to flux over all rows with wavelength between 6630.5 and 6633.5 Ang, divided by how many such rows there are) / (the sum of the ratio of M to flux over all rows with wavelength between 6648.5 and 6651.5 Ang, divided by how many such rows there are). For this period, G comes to 0.94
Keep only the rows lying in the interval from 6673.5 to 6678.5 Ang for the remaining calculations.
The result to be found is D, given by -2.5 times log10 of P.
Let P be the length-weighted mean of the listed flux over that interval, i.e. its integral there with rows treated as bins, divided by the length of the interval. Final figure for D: -1.22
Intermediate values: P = 3.08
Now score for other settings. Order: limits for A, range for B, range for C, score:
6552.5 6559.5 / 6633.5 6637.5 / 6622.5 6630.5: 0.7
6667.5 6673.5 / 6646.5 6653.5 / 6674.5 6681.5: 0.4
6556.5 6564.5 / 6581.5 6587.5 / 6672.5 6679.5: 0.9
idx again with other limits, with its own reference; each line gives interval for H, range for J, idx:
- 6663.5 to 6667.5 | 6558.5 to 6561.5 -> 0.41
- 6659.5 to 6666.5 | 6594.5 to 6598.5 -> 0.05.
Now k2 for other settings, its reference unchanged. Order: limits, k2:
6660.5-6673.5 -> 0.37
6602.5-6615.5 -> 0.25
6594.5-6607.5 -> 0.22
